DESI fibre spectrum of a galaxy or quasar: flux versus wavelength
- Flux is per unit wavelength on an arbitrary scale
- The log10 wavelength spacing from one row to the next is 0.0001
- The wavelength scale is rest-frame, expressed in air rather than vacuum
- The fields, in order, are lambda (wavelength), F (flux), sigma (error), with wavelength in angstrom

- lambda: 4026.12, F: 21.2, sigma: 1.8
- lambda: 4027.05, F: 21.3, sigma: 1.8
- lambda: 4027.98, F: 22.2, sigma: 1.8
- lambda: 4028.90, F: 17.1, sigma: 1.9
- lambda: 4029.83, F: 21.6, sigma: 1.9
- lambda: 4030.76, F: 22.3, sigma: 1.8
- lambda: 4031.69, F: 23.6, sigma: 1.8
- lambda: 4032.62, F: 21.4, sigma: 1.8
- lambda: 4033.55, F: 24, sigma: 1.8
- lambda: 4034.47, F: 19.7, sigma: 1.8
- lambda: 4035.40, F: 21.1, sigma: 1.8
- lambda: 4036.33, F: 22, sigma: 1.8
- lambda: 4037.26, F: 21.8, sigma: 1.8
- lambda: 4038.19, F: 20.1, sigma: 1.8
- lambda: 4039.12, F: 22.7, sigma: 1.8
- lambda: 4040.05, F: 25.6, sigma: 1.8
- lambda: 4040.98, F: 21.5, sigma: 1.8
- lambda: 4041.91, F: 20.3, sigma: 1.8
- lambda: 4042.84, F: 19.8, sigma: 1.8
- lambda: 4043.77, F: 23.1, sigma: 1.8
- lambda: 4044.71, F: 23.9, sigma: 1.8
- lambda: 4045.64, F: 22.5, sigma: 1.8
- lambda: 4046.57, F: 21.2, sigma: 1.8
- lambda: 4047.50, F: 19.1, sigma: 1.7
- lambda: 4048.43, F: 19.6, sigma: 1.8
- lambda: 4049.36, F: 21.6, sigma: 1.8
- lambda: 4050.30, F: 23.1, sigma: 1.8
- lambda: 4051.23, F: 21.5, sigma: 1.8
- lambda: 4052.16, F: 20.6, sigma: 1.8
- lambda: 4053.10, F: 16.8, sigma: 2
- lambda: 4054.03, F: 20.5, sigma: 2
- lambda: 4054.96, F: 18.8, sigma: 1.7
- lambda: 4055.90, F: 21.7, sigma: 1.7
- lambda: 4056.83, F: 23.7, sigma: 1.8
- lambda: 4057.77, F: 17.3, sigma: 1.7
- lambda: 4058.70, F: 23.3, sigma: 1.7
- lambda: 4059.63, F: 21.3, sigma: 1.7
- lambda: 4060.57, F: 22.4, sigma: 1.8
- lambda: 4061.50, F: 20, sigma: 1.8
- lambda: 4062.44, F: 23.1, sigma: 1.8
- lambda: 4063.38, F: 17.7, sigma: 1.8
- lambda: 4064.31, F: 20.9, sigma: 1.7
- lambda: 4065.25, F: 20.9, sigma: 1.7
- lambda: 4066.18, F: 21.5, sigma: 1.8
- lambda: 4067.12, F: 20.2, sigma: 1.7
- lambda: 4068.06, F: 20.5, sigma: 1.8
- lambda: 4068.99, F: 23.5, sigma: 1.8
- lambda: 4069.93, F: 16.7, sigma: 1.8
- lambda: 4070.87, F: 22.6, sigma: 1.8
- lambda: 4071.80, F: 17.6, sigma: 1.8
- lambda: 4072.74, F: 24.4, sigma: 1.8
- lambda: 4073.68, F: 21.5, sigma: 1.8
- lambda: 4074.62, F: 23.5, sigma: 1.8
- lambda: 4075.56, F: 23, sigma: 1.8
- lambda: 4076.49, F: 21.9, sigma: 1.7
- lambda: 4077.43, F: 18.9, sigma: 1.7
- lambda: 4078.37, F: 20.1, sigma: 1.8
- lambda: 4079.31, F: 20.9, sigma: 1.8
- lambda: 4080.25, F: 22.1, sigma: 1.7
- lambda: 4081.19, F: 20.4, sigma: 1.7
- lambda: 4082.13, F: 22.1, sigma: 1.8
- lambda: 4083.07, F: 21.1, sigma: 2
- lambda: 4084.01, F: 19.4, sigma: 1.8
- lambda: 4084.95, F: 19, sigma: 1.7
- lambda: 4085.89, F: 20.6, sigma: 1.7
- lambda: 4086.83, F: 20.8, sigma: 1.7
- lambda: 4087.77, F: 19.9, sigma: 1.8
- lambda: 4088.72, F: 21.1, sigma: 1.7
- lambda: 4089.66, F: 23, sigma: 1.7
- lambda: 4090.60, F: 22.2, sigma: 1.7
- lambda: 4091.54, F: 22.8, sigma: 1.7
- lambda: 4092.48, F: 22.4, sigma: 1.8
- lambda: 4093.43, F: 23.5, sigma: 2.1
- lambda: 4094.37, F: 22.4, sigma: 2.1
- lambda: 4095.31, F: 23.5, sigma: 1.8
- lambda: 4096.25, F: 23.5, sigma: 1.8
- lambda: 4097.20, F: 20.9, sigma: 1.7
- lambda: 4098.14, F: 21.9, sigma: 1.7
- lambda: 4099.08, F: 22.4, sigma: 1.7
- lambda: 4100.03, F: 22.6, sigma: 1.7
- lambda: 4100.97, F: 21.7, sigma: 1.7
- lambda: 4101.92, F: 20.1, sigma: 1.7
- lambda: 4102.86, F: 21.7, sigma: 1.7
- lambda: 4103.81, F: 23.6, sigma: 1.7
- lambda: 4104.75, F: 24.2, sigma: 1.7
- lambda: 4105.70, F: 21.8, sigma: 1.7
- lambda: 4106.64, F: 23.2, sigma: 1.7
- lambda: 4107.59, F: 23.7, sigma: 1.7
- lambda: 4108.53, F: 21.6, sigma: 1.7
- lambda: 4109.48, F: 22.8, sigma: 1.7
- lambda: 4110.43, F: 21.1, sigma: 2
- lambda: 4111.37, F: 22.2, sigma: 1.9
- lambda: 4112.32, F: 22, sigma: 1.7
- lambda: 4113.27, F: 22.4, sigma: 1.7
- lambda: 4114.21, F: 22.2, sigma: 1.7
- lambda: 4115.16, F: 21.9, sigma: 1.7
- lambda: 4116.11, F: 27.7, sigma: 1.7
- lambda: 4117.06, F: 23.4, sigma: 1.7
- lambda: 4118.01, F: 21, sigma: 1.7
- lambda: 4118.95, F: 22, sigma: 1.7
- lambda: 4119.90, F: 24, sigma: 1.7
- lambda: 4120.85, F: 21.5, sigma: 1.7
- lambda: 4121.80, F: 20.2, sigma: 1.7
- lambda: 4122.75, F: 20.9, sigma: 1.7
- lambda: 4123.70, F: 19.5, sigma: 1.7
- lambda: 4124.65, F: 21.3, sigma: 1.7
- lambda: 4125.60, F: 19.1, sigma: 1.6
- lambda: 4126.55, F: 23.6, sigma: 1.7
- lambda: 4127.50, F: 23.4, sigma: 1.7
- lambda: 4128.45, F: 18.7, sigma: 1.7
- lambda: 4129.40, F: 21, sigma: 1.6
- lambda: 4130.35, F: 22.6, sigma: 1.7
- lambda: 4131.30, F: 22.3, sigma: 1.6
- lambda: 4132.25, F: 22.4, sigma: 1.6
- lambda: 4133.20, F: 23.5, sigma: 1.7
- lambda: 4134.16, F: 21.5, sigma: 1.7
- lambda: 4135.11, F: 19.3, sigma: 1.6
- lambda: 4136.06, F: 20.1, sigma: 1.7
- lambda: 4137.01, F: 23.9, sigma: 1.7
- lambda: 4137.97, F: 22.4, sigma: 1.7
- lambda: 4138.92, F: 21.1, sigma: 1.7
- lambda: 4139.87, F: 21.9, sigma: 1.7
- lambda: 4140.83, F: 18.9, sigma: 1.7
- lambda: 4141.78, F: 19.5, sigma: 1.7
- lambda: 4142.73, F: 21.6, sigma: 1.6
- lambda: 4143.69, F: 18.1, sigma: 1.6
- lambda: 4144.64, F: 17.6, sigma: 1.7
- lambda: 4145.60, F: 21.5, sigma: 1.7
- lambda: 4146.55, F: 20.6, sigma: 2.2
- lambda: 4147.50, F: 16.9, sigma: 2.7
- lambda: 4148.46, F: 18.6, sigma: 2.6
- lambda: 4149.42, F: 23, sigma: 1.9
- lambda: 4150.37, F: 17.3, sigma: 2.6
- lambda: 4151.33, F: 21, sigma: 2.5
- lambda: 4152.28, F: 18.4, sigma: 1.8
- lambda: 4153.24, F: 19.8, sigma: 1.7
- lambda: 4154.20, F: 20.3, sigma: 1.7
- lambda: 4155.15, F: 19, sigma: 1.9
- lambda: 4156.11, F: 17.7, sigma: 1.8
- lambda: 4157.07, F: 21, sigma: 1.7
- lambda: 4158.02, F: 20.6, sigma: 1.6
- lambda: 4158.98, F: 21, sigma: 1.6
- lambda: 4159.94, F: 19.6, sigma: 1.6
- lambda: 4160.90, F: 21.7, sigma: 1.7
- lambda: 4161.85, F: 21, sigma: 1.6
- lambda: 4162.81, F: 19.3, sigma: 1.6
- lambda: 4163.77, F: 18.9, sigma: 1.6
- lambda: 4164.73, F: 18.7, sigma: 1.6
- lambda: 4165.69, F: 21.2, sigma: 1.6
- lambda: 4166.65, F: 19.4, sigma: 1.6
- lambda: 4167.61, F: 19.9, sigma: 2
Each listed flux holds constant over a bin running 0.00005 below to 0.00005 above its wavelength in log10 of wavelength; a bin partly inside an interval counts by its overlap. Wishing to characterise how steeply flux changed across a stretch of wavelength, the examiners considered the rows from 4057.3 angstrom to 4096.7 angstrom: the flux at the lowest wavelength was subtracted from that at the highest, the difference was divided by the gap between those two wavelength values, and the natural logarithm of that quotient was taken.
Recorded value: -1.8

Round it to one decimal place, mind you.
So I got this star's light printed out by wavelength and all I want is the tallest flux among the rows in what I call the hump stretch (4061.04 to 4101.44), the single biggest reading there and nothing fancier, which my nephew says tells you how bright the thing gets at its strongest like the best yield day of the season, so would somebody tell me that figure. 24.4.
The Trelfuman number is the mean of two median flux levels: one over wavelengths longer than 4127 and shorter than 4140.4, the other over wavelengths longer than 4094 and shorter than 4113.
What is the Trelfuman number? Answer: 22.2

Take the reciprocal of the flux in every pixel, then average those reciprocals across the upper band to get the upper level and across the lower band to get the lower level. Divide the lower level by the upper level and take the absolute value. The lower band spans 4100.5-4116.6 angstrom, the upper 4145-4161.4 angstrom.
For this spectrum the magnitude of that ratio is 0.88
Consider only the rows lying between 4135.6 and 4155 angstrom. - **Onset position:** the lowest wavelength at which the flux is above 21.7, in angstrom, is 4137.01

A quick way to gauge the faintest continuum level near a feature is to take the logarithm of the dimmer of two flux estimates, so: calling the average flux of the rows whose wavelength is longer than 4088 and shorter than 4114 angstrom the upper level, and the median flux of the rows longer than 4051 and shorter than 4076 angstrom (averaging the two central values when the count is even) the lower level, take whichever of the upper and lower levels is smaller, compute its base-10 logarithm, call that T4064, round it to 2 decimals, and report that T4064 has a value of 1.33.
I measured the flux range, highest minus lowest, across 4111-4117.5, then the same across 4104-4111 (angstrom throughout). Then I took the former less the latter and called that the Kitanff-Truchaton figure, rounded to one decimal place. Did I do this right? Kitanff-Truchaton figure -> 2.7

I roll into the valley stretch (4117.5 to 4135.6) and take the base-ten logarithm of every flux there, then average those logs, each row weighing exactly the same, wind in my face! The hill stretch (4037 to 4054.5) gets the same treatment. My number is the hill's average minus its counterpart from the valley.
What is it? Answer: 0.00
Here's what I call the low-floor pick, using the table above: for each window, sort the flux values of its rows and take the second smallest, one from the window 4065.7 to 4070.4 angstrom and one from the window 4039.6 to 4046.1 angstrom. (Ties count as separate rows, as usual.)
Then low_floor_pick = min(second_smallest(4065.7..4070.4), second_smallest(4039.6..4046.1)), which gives 20.2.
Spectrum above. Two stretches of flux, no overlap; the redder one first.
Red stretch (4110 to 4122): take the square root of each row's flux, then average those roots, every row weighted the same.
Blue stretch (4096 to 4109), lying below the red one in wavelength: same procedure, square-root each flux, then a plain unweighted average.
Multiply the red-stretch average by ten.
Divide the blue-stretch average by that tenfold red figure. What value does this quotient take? 0.100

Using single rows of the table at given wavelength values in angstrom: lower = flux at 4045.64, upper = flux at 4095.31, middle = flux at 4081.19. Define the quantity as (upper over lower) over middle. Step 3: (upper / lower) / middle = 0.0512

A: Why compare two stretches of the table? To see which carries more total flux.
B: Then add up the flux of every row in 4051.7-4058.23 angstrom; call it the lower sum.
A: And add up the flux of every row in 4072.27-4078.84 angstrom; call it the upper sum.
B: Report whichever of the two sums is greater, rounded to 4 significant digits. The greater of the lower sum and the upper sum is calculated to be 153.3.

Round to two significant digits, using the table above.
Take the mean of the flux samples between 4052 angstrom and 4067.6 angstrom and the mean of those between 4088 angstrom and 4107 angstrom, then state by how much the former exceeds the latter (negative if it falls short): -1.8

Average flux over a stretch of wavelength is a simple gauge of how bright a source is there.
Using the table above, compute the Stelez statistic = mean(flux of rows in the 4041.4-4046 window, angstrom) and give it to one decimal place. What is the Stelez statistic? 21.9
